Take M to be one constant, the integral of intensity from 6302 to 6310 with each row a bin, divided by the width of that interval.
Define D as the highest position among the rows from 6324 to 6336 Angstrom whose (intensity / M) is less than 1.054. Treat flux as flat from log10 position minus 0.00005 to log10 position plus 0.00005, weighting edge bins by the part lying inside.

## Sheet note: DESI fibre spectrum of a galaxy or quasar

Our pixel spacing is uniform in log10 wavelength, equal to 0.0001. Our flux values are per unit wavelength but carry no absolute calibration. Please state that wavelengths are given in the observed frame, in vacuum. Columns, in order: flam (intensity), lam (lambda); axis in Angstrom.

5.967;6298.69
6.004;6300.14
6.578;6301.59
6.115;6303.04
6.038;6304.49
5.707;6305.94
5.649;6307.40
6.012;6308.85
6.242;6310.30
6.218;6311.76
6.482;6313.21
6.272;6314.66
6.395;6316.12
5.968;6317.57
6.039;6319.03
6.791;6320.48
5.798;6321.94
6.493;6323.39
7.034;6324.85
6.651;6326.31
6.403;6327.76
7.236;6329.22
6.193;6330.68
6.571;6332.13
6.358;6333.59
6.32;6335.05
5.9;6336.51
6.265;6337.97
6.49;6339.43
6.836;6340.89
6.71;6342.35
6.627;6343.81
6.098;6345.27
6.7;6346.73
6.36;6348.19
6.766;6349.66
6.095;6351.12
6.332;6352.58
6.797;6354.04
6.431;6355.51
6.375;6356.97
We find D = 6330.68 Angstrom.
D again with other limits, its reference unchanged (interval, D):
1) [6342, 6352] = 6351.12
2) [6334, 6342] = 6337.97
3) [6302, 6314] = 6311.76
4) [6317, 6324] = 6321.94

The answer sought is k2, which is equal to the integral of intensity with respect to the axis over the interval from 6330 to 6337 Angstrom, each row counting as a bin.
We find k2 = 44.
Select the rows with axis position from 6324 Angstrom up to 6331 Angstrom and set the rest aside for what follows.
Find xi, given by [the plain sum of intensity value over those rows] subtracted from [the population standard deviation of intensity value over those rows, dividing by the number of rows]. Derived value -33.1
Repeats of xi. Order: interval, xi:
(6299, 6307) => -30.2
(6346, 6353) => -32.0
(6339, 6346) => -32.5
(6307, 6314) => -30.3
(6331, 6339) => -31.2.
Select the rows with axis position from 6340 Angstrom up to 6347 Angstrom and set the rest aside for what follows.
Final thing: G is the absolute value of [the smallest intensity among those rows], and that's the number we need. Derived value 6.10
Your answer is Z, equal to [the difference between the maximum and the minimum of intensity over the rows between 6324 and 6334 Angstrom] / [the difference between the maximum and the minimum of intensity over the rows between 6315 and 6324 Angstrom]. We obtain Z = 1.1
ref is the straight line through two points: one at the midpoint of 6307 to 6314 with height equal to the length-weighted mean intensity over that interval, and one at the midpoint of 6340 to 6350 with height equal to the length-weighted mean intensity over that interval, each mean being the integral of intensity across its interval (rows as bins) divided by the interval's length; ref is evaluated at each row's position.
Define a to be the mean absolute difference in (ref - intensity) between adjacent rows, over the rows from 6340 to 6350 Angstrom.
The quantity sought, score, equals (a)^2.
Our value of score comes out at 0.13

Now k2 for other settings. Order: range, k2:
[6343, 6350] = 45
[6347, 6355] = 52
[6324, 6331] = 47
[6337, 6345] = 52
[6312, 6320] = 50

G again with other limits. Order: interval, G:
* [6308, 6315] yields 6.01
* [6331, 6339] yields 5.90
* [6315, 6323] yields 5.80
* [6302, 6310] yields 5.65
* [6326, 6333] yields 6.19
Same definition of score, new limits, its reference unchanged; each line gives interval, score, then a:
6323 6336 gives 0.22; 0.46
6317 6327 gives 0.32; 0.57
